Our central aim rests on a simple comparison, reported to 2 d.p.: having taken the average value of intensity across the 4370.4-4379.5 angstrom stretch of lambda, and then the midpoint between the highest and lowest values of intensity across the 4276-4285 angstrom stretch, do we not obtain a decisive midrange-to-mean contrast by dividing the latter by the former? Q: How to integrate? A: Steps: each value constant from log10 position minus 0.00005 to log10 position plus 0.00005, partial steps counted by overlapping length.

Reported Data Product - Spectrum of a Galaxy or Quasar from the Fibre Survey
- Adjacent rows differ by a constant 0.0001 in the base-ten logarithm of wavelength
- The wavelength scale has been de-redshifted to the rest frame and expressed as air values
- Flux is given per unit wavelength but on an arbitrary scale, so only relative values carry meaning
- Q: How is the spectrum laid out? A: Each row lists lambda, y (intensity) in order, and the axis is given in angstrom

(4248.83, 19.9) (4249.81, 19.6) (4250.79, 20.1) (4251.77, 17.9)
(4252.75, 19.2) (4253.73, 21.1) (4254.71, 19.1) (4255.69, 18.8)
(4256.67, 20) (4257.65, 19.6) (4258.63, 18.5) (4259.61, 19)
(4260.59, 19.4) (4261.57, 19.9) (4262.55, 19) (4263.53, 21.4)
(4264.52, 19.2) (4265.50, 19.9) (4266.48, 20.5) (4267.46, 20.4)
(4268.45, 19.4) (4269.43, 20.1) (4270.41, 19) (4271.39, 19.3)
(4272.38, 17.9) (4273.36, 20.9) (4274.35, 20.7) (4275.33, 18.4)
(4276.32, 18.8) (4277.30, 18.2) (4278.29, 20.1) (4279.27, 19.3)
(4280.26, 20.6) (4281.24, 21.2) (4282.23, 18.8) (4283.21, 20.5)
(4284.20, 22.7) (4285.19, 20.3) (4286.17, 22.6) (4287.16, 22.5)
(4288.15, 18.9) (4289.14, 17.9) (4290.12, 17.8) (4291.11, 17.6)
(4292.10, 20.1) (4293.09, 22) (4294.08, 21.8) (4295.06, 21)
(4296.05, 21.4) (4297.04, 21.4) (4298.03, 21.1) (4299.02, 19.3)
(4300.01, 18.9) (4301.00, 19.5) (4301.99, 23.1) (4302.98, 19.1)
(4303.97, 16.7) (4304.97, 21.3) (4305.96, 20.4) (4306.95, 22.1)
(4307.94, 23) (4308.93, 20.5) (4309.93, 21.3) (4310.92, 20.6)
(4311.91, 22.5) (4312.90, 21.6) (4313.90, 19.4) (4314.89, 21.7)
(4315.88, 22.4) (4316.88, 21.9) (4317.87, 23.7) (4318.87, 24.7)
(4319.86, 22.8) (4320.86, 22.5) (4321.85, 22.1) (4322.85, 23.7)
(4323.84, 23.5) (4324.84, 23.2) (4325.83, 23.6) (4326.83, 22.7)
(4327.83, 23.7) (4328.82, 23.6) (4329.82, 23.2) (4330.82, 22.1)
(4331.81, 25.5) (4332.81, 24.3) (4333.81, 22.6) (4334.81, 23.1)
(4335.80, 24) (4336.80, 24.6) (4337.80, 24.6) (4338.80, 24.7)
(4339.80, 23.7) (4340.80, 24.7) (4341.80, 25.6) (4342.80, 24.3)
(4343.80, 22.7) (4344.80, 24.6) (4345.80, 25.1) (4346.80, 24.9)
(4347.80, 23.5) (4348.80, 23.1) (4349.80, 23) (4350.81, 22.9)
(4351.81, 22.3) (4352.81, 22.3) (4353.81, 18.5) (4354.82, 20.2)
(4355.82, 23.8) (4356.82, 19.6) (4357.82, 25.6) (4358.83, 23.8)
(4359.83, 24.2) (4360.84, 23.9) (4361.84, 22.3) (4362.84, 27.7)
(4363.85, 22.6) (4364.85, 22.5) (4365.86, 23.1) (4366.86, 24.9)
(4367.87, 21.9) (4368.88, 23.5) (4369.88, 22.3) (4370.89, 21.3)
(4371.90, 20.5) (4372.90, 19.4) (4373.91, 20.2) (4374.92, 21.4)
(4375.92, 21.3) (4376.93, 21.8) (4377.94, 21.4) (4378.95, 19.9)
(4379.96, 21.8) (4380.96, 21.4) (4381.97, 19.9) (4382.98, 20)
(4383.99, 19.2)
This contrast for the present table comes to 0.98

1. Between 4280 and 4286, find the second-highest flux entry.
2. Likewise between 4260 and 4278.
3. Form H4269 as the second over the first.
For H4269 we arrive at 0.99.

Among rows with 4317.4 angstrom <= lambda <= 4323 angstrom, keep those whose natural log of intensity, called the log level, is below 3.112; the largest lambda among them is 4321.85 angstrom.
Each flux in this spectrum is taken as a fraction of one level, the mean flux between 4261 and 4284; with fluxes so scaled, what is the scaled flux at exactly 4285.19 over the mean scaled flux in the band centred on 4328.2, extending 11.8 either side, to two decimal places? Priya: 0.86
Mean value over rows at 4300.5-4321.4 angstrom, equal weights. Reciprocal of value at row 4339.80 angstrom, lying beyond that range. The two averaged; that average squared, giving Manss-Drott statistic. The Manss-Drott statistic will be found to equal 116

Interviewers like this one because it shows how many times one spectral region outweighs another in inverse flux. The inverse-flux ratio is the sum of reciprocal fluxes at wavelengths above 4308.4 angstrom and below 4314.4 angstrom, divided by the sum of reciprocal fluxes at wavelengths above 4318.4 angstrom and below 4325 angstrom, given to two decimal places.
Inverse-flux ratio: 0.95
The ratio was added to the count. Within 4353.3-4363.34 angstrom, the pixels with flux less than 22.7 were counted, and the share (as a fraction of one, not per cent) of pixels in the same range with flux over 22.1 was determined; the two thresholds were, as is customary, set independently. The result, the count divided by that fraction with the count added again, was 10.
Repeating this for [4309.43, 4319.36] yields 28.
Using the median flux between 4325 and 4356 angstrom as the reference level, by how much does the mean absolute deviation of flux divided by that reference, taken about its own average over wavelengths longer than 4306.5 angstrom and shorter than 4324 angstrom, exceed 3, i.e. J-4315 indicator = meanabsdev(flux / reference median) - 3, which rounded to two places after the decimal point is -2.96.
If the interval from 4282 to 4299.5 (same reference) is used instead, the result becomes -2.94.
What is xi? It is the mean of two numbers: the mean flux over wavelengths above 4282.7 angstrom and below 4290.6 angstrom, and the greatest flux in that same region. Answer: 22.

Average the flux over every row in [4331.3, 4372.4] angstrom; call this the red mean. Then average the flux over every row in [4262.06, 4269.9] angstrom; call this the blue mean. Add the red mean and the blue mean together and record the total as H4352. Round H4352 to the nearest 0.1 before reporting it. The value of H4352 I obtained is 43.4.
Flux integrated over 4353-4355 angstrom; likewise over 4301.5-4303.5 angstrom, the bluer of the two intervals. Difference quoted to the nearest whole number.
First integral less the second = -3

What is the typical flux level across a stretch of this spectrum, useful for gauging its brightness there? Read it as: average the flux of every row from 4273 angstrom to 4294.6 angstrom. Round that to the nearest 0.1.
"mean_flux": 20.1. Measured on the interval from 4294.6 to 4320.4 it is 21.2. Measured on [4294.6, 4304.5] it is 20.1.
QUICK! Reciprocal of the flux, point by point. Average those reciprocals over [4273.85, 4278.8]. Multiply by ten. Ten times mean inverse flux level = 0.521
